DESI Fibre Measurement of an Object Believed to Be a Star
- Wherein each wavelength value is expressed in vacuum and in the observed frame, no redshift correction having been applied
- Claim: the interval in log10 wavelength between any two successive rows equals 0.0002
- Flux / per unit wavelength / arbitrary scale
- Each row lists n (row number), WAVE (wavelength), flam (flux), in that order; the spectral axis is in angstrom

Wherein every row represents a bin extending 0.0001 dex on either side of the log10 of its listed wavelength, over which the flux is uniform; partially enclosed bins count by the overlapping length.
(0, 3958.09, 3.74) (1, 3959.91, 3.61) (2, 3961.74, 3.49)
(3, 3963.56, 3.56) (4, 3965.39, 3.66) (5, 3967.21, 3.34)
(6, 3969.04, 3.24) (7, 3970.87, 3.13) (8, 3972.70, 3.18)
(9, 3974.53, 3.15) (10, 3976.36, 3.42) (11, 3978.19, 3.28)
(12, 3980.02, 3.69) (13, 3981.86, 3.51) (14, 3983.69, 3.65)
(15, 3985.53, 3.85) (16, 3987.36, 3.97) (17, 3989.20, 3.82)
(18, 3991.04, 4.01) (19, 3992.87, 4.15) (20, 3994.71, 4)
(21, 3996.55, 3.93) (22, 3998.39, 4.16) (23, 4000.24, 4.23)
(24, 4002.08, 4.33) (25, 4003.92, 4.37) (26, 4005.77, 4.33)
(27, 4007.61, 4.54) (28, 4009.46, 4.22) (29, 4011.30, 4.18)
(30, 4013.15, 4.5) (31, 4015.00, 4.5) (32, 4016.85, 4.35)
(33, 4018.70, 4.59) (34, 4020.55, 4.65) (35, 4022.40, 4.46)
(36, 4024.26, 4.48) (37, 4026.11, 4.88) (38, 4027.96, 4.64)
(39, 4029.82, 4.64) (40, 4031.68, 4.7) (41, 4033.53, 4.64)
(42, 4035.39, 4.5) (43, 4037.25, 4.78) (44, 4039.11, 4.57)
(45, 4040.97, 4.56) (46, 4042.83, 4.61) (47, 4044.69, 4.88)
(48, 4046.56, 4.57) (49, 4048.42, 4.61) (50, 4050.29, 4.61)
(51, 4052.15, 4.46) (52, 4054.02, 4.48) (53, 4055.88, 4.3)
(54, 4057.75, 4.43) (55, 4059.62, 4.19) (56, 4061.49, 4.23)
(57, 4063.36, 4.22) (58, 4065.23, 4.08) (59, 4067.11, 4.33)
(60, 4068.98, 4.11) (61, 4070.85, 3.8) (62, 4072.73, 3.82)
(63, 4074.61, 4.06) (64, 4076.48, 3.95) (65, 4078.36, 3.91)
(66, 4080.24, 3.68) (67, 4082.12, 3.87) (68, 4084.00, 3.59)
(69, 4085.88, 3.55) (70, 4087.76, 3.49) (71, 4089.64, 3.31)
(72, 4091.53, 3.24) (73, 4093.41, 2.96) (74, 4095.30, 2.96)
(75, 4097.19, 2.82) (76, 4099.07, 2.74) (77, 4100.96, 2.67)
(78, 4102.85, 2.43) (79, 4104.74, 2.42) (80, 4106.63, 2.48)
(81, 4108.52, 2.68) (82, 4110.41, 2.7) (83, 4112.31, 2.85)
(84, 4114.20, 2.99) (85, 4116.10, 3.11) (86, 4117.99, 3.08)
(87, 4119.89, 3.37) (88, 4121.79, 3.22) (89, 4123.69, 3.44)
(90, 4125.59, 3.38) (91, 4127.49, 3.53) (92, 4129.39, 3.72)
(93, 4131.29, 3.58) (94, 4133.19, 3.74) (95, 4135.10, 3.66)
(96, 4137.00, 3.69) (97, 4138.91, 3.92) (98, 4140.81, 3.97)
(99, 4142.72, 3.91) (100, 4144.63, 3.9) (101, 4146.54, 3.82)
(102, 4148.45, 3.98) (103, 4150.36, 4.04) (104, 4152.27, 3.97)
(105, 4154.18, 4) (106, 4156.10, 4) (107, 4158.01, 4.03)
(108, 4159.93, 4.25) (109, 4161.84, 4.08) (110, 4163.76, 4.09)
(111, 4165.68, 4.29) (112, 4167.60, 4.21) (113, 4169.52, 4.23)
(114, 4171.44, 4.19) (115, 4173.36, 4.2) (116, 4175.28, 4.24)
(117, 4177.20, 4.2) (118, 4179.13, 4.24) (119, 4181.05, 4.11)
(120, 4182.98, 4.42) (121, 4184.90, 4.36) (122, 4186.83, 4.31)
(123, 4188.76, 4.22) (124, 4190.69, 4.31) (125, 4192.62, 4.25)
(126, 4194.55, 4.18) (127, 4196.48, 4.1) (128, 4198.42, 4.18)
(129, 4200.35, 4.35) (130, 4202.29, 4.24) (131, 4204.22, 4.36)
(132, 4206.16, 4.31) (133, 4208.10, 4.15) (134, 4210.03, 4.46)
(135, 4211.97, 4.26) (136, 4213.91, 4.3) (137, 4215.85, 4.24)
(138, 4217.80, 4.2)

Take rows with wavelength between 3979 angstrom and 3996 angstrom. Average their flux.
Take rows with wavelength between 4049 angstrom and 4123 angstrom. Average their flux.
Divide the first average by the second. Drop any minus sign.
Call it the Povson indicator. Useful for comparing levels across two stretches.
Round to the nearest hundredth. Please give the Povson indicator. 1.09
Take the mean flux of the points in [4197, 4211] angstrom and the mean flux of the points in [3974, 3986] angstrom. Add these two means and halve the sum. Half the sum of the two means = 3.9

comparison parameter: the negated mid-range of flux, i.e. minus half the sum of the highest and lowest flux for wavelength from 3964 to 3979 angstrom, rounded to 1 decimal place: -3.4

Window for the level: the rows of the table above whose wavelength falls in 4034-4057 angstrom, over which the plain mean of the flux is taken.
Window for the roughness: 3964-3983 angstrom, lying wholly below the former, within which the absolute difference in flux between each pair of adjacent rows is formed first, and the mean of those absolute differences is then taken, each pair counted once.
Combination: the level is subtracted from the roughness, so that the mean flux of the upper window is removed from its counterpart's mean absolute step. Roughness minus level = -4.40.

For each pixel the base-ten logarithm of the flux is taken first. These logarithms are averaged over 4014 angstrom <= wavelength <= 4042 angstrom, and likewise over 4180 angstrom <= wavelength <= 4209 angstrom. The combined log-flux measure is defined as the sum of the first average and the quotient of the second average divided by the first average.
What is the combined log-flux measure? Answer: 1.61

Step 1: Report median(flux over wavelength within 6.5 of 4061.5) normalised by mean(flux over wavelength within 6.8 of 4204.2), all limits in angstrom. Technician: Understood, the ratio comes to 0.99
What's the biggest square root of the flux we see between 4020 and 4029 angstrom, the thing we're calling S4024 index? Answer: 2.21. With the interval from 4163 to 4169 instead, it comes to 2.07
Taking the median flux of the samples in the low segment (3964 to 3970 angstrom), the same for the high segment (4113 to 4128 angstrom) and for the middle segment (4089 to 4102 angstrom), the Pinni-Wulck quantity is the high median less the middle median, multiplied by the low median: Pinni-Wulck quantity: 1.1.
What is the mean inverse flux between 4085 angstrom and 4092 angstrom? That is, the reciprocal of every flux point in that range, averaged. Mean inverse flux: 0.29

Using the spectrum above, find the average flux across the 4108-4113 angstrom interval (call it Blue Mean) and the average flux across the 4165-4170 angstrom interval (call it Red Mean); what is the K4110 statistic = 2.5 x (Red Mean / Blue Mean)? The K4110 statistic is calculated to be 3.9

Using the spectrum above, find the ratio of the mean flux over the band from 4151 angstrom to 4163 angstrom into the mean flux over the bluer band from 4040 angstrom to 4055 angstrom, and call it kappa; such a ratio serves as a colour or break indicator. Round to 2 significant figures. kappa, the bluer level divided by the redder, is 1.1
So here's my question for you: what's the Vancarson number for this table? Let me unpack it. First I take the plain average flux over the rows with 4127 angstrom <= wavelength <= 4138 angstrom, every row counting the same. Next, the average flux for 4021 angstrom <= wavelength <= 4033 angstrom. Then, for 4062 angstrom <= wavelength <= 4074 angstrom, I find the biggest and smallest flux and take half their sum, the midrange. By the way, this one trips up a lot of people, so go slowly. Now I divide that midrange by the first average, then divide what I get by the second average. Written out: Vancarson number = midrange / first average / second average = 0.24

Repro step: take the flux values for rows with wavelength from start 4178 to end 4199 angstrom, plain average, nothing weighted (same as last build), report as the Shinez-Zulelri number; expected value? 4.2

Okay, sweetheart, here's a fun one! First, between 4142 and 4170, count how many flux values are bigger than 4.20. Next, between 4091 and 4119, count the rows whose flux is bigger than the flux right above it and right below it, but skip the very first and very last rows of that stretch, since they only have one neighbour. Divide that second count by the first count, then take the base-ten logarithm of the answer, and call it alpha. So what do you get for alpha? -0.60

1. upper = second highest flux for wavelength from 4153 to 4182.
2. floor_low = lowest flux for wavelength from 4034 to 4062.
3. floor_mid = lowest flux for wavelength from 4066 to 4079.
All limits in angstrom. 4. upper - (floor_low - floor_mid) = 3.9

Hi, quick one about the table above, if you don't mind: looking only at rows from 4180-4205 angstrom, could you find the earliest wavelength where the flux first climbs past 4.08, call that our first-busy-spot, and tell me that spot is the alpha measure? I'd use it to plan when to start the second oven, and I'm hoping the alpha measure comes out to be 4181.05 angstrom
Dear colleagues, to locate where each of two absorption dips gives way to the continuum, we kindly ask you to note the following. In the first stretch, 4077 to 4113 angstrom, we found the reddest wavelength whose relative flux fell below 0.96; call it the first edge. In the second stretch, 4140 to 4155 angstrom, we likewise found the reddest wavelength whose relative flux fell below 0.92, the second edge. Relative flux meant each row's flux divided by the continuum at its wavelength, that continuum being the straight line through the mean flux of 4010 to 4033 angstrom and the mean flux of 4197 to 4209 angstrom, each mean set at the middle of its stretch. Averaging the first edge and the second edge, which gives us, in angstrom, 4132.3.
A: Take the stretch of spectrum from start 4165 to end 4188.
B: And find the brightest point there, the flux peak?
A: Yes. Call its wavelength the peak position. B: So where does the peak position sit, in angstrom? 4182.98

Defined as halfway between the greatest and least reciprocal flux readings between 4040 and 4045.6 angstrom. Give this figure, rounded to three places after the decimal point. 0.212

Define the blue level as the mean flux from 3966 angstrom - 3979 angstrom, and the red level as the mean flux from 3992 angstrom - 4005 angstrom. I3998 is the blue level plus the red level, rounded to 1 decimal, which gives 7.4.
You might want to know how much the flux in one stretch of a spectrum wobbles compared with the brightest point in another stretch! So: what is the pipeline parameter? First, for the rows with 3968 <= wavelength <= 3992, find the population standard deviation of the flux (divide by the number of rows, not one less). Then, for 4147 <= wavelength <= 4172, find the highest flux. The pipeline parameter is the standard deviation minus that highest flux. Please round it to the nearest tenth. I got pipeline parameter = -4.0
